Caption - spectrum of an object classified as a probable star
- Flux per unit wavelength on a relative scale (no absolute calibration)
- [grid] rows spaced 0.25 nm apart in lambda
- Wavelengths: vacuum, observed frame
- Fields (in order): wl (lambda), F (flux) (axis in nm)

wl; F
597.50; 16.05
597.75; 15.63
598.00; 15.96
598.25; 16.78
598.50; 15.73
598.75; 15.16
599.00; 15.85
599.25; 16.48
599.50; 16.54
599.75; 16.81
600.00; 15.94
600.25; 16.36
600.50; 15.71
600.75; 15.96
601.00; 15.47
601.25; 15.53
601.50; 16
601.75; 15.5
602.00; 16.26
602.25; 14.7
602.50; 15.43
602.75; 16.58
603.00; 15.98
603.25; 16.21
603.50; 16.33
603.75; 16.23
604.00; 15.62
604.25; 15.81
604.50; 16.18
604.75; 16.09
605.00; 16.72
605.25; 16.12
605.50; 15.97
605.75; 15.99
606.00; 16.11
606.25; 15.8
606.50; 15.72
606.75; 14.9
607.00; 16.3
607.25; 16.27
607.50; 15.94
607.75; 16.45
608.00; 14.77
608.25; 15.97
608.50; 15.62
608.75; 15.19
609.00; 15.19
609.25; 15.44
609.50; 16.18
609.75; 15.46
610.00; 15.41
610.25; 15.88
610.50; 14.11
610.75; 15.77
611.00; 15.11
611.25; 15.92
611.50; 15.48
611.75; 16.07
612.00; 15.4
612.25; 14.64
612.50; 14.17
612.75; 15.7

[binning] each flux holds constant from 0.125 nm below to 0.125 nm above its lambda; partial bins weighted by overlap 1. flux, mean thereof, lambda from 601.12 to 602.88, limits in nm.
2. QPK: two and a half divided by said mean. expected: 0.1591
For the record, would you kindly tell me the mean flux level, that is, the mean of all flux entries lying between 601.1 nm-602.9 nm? 15.7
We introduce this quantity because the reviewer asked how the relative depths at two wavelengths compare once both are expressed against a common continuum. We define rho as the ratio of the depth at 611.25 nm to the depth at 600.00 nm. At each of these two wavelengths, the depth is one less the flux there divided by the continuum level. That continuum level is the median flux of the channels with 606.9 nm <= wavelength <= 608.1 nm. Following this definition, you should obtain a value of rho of 1.1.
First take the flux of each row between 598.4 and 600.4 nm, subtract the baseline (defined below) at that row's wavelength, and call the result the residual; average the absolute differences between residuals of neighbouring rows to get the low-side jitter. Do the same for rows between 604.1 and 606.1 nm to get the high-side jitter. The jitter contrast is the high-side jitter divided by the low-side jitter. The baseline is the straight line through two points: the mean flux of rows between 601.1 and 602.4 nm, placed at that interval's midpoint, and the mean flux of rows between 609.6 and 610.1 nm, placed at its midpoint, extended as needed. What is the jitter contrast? 0.56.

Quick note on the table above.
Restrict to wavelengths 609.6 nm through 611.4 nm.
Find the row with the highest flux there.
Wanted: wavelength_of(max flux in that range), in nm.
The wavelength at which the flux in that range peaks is 611.25 nm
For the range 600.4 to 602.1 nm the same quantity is 602.00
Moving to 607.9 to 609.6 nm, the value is 609.50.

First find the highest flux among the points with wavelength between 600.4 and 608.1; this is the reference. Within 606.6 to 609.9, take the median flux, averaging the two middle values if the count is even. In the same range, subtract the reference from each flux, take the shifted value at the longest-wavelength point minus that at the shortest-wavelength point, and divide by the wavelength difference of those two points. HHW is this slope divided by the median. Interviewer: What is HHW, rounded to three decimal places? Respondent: 0.012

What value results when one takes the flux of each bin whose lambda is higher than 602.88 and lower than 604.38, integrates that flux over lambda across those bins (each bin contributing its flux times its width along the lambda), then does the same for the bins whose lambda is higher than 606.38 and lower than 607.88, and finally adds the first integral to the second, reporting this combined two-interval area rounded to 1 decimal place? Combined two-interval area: 47.9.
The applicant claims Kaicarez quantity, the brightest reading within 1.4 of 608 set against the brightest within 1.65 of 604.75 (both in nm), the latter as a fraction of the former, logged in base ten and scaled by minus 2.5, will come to -0.02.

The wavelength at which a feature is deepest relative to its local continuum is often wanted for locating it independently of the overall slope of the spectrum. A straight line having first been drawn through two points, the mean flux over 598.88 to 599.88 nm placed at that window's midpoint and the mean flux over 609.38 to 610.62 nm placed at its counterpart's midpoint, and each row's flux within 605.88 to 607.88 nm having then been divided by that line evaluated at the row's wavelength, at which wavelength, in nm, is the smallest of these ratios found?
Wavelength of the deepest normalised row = 606.75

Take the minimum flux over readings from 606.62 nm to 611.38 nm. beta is 14.11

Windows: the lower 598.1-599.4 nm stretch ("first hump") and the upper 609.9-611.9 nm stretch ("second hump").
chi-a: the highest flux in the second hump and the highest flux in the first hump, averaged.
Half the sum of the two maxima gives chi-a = 16.4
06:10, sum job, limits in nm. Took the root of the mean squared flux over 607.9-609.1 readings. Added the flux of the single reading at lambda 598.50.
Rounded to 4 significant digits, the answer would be 31.08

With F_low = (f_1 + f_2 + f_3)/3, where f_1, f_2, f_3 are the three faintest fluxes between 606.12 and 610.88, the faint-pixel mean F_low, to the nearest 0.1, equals 14.6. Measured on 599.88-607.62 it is 15.0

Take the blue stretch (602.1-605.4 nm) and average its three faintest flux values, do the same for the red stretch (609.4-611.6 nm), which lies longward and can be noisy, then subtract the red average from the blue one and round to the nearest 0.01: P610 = 0.37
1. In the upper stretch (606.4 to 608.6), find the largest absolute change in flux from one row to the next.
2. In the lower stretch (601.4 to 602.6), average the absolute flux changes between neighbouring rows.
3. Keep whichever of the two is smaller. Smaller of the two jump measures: 0.89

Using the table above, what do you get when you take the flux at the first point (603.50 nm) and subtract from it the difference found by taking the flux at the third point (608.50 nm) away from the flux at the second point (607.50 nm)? 16.0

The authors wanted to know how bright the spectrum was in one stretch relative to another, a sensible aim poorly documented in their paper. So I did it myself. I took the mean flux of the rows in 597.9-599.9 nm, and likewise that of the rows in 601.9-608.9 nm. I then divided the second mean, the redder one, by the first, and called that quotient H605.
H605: 0.984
